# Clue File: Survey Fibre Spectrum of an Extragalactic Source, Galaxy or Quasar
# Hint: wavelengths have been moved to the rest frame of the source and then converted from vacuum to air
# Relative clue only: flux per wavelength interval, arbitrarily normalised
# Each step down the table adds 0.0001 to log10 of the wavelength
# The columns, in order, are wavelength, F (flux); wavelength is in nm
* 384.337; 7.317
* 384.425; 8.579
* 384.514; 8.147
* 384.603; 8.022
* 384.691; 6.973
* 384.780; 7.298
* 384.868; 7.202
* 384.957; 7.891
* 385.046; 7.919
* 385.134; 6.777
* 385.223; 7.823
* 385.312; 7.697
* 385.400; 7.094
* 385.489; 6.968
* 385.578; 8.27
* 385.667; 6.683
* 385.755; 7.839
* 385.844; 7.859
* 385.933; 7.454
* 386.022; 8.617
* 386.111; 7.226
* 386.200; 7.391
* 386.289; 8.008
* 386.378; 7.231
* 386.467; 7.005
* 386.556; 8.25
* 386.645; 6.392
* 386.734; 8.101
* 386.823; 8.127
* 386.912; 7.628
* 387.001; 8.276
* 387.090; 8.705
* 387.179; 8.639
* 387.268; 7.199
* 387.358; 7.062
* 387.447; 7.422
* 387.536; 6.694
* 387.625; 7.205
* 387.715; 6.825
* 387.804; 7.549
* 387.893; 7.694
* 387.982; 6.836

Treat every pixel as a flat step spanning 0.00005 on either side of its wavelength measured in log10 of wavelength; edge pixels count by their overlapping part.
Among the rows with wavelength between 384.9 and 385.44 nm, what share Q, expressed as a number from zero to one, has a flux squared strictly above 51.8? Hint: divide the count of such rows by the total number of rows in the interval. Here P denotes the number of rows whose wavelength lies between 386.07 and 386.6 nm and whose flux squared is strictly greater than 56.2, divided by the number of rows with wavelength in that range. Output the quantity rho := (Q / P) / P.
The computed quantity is 6.0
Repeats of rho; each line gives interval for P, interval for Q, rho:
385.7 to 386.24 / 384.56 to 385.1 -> 3.3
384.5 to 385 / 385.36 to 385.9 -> 2.0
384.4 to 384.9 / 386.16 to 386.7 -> 2.7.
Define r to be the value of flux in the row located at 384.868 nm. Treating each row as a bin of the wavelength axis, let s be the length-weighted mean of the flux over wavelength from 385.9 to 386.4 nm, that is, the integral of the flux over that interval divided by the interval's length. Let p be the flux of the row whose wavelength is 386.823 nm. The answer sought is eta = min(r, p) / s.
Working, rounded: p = 8.127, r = 7.202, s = 7.7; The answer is 0.94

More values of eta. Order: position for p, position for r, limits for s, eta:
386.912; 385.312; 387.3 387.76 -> 1.08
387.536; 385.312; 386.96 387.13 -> 0.79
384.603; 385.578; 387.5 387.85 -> 1.13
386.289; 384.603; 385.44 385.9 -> 1.07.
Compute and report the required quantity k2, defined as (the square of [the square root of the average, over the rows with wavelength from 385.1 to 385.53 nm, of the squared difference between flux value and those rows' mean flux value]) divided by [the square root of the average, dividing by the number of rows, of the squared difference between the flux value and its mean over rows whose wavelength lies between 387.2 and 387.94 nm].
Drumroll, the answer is 0.53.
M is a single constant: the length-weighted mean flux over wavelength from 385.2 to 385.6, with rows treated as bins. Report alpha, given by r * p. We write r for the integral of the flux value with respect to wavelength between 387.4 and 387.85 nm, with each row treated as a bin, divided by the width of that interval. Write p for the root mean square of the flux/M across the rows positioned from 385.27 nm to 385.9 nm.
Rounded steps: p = 1.00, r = 7.15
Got 7.14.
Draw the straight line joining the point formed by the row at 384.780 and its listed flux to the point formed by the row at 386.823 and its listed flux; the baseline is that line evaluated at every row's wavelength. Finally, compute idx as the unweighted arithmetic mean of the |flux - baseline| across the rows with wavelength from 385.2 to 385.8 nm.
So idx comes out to 0.48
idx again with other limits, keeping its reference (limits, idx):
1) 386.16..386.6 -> 0.50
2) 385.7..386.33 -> 0.37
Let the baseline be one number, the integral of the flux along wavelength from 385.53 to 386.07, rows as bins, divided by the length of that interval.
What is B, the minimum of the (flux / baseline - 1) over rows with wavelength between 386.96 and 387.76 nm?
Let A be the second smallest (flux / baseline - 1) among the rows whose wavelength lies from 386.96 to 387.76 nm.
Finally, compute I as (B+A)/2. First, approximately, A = -0.12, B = -0.14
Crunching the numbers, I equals -0.131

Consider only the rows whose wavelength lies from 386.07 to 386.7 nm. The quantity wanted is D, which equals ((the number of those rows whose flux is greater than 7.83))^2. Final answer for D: 4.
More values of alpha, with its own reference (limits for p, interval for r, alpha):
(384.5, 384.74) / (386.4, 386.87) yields 7.78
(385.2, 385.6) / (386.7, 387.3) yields 8.20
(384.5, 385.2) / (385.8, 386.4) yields 7.72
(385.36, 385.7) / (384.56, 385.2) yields 7.22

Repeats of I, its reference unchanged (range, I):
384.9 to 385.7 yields -0.135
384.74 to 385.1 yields -0.068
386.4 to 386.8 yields -0.139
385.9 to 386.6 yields -0.085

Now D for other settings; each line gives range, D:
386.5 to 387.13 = 25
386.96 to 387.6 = 9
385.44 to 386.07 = 16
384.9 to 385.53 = 4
